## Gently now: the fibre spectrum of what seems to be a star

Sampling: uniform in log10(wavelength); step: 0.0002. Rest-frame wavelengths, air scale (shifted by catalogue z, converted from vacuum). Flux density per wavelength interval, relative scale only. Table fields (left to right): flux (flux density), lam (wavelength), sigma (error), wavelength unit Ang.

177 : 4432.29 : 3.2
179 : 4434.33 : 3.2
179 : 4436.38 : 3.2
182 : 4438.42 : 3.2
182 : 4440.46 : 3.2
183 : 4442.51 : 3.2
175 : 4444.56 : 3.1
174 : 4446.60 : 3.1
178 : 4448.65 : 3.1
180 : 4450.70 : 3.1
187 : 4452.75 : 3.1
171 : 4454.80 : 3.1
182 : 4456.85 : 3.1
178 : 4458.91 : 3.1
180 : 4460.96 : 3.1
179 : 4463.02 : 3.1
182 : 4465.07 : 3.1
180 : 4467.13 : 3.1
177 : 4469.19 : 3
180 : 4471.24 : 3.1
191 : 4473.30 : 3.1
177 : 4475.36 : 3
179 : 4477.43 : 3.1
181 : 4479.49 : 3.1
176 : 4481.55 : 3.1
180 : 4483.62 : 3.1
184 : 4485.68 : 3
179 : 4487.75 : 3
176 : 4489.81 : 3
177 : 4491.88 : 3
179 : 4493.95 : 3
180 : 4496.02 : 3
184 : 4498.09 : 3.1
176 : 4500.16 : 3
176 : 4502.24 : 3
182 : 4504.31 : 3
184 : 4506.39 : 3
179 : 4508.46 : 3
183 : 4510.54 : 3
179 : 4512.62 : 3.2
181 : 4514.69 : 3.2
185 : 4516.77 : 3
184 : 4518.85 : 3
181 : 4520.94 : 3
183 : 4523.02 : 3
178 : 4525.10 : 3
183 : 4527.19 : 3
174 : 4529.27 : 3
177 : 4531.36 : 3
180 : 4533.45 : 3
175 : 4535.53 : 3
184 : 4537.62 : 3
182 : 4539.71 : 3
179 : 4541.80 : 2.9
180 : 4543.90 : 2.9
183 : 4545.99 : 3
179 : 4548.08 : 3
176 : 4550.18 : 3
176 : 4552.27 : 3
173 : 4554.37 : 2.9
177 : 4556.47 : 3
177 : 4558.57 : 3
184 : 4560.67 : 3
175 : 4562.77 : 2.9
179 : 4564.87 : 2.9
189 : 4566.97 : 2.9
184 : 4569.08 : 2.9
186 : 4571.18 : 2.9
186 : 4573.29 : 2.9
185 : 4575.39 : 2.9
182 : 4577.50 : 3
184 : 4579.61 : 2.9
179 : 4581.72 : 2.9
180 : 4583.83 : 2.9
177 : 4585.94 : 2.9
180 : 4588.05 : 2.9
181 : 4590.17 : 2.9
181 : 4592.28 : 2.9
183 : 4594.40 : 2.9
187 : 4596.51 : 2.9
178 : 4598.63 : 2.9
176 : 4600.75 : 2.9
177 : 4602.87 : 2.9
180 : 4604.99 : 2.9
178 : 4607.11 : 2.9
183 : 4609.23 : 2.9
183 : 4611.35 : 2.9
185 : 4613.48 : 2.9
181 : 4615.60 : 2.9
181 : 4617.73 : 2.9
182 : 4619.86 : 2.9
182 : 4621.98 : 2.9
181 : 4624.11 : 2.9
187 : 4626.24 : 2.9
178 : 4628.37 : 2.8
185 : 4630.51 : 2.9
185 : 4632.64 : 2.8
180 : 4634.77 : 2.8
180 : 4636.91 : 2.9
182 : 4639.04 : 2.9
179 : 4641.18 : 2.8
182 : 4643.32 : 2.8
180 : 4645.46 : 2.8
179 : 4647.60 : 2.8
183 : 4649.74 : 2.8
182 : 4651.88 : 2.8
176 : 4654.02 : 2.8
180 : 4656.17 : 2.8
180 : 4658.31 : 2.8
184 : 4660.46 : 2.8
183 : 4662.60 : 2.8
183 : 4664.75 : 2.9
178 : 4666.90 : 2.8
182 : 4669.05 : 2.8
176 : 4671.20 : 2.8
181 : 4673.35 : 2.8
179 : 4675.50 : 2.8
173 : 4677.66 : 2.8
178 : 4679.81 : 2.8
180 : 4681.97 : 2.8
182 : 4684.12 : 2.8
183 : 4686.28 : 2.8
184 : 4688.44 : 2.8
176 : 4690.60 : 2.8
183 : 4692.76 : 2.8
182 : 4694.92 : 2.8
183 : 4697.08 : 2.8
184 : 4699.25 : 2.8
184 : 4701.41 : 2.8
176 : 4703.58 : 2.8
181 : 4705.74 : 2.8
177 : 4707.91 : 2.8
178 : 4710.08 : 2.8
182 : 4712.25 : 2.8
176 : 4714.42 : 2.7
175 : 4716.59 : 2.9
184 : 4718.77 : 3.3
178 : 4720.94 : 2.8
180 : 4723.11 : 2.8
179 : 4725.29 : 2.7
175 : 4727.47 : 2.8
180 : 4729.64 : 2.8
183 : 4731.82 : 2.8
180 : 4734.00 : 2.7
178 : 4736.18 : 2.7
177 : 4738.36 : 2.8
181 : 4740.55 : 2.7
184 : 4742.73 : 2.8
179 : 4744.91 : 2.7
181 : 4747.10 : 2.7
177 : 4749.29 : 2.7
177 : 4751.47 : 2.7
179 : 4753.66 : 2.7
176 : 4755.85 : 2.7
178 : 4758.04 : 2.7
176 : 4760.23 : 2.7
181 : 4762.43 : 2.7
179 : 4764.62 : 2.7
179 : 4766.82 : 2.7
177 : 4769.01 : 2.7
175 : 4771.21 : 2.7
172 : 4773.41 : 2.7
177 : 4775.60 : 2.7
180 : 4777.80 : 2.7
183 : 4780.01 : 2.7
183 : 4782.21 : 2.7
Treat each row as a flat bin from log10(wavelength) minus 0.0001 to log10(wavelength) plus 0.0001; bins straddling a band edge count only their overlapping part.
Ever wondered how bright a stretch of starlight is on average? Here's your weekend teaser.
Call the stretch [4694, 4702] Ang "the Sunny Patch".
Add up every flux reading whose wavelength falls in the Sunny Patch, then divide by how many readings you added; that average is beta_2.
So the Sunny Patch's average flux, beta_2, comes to 183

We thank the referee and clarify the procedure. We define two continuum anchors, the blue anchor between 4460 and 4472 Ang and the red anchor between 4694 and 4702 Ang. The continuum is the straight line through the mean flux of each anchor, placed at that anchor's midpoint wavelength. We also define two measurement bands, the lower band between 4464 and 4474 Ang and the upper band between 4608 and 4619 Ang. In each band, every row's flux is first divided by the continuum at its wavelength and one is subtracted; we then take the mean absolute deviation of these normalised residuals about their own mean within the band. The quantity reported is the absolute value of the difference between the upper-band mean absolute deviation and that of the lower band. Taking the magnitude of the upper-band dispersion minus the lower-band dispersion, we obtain 0.013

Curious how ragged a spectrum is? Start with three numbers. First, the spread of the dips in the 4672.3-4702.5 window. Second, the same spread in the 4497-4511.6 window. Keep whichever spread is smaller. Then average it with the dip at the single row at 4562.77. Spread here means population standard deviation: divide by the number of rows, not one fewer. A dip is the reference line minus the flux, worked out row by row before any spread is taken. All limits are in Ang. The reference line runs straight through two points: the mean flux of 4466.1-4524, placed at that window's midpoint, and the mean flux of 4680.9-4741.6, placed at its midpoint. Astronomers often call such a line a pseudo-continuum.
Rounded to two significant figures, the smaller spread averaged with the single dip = 4.3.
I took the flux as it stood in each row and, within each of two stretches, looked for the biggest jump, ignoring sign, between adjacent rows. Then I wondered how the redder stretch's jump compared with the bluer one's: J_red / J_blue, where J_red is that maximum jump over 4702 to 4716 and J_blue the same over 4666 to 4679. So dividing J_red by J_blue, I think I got 1.0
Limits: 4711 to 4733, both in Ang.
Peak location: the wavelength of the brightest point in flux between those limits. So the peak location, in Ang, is 4718.77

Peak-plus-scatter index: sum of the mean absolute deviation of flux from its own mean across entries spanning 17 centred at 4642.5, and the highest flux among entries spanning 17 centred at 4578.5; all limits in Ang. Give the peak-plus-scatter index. 187.3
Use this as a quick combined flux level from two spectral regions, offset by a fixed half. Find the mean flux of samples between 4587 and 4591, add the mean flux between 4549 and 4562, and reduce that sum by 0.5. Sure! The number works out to 357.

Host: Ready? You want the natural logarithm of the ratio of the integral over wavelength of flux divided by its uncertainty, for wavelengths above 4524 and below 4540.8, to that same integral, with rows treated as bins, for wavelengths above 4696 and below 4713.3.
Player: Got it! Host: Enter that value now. -0.11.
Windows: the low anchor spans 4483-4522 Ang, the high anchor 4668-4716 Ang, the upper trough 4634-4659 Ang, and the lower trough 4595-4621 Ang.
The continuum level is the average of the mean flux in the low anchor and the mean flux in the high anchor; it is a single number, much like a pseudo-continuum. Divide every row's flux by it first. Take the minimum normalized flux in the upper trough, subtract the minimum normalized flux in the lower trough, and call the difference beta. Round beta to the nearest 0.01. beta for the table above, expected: 0.00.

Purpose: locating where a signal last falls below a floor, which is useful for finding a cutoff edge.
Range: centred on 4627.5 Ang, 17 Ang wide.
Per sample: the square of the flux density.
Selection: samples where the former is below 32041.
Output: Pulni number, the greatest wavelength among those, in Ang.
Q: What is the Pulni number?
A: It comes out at 4628.37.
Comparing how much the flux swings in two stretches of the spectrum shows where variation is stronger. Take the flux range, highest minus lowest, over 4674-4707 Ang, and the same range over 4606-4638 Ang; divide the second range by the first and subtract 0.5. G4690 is 0.3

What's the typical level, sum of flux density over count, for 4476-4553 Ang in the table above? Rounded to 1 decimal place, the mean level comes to 179.8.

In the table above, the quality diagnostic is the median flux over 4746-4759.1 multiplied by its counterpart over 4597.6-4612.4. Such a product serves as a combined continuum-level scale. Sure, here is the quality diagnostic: 31595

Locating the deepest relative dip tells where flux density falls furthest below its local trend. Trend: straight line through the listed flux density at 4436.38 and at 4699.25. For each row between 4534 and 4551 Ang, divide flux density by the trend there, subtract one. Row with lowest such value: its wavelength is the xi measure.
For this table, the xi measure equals 4535.53 Ang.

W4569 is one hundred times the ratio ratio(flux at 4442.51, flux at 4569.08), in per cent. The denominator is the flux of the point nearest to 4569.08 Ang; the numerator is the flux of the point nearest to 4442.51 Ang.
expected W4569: 99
